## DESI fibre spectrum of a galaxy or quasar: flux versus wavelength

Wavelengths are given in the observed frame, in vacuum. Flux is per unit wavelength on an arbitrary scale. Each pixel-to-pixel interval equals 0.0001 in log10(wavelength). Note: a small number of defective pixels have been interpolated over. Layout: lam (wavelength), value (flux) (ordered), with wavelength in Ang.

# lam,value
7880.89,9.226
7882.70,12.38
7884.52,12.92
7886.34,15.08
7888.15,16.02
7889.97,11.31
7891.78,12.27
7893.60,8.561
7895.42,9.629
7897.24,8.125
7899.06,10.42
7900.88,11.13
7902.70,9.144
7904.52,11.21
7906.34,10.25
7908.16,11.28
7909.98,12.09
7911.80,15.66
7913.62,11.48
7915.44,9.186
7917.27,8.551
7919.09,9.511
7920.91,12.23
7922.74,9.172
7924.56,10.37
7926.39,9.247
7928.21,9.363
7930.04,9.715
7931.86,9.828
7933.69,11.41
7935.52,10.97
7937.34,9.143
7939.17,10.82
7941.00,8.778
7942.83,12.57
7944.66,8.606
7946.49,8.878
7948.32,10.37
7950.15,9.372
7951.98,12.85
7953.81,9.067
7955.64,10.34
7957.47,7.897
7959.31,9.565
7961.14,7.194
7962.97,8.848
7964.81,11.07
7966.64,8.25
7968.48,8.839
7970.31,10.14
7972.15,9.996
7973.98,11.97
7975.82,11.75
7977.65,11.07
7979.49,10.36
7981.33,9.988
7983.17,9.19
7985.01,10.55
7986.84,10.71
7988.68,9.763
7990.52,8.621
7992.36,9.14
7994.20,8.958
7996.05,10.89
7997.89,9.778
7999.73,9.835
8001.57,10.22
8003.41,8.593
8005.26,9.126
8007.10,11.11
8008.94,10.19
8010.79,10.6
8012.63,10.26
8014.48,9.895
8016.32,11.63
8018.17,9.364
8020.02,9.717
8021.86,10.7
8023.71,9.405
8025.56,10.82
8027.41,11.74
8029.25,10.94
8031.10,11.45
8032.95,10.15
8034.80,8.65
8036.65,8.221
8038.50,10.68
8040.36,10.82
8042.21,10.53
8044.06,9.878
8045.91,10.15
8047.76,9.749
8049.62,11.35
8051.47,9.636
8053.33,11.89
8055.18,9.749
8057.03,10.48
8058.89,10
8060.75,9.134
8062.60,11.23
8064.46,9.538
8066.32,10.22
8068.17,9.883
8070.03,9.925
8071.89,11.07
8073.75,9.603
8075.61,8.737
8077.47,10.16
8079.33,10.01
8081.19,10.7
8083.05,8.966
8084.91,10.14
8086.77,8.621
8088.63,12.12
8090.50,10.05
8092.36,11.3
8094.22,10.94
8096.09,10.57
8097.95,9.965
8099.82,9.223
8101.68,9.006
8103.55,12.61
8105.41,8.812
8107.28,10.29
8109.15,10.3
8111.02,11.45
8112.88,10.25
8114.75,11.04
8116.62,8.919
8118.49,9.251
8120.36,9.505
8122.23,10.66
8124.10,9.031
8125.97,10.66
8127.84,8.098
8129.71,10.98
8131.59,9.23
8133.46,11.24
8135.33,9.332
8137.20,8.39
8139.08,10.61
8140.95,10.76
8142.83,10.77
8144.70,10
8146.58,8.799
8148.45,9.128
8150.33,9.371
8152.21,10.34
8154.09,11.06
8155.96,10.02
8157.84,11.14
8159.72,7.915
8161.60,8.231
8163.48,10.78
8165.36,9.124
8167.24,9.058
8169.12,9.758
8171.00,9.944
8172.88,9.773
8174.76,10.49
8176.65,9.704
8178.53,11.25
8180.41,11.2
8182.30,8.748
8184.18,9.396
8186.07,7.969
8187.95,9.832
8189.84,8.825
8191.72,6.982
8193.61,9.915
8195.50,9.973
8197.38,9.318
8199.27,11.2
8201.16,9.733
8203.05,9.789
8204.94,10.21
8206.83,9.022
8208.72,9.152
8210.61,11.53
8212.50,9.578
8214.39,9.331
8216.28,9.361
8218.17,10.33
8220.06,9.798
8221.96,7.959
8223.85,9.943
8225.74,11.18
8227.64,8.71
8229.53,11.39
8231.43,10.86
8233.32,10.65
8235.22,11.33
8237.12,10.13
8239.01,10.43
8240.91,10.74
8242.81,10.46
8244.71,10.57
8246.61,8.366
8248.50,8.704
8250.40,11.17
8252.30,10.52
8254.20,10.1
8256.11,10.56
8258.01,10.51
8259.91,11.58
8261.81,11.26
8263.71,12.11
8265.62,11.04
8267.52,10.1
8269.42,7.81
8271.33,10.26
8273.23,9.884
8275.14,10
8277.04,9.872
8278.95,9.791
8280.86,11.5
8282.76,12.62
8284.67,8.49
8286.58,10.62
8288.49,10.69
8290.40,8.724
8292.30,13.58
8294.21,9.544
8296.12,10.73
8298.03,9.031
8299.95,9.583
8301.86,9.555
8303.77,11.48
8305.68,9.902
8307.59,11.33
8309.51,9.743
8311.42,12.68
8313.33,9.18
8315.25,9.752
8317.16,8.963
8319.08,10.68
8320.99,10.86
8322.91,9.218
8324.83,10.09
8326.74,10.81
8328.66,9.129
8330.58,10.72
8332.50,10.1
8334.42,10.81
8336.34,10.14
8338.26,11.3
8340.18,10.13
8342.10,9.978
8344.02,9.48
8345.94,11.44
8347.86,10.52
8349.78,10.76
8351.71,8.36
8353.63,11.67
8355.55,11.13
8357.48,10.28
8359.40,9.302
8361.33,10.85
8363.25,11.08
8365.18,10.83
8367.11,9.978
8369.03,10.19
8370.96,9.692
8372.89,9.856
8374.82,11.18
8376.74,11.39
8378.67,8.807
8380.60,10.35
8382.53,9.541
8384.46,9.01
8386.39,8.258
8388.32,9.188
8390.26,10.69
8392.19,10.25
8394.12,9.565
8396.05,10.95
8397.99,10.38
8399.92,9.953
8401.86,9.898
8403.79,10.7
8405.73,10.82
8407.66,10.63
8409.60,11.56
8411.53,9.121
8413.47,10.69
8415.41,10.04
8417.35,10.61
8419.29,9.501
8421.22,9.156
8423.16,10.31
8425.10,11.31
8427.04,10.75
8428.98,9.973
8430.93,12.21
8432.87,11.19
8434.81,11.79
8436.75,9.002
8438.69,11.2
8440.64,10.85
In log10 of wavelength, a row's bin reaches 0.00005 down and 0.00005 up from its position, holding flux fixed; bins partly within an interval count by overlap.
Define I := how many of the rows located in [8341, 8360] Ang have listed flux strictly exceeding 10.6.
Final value 4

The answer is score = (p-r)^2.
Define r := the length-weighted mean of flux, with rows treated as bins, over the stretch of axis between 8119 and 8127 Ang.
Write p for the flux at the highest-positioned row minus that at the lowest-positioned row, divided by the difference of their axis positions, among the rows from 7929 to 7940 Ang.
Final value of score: 96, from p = 0.12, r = 9.9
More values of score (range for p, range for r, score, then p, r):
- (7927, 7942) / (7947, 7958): 101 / -0.05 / 10.0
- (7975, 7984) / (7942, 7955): 112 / -0.35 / 10.2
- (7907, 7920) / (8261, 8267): 133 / -0.16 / 11.4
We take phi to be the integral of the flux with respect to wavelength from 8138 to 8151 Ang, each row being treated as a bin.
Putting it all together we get 129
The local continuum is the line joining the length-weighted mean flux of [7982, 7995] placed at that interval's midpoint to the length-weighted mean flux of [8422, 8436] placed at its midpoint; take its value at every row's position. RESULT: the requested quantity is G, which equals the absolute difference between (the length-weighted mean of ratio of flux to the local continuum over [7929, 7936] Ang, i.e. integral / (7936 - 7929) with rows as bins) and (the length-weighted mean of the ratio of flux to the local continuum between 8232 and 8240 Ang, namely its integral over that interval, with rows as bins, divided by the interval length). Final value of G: 0.08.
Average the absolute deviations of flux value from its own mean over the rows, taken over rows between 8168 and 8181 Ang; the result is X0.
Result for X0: 0.6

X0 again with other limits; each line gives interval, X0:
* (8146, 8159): 0.8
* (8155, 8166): 1.1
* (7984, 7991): 0.7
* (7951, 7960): 1.3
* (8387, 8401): 0.5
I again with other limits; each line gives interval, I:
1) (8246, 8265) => 4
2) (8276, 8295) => 5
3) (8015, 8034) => 6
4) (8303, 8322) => 5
